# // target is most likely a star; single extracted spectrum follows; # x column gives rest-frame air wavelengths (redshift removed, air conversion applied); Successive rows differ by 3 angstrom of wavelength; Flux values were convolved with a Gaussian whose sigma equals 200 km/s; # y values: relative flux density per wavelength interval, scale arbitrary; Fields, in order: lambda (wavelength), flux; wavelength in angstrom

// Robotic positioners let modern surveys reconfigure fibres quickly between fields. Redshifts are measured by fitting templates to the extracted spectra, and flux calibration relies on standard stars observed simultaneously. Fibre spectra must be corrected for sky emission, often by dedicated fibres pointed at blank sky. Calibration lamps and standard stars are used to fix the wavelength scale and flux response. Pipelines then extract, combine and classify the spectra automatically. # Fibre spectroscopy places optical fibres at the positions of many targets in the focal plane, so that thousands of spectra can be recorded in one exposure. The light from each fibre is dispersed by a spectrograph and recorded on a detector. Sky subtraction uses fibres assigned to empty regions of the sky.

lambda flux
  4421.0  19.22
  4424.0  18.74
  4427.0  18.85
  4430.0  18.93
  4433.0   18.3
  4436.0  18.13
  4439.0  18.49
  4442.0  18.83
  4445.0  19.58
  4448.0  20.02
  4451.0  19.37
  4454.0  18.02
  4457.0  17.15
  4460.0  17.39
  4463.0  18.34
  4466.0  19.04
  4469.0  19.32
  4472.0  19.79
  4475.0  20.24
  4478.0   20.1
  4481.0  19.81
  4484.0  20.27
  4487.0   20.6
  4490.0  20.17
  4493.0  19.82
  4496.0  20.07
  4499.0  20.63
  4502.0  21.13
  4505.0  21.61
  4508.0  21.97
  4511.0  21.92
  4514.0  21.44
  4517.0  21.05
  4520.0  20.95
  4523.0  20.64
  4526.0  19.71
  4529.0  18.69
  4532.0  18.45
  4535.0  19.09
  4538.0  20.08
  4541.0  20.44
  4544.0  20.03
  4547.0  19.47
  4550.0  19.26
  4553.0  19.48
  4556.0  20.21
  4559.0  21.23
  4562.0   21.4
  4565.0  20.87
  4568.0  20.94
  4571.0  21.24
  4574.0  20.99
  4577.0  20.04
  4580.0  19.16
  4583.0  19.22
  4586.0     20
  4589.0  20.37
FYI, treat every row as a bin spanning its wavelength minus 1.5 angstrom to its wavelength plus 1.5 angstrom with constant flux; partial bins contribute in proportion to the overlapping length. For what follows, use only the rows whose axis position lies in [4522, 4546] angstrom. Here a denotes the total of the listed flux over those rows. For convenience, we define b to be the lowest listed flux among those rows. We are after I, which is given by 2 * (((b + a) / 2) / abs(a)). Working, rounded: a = 157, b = 18.45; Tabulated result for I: 1.12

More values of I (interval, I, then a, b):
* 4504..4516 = 1.25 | 87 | 21.44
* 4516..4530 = 1.18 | 101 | 18.69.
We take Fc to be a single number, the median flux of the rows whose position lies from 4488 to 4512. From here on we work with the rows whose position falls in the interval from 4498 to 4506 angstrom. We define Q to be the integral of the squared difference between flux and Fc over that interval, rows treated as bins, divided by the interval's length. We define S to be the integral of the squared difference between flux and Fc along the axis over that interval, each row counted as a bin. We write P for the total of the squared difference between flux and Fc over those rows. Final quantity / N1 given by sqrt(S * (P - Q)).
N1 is 0.9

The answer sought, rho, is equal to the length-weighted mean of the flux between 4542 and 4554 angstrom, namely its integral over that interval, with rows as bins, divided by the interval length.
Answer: 19.6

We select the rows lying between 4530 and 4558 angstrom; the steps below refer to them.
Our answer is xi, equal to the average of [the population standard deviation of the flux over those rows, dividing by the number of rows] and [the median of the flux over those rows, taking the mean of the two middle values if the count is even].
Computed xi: 10.0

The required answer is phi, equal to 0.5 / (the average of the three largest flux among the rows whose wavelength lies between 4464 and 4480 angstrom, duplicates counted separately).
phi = 0.0249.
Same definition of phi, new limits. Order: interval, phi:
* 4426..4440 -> 0.0267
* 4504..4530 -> 0.0229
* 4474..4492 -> 0.0245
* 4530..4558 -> 0.0247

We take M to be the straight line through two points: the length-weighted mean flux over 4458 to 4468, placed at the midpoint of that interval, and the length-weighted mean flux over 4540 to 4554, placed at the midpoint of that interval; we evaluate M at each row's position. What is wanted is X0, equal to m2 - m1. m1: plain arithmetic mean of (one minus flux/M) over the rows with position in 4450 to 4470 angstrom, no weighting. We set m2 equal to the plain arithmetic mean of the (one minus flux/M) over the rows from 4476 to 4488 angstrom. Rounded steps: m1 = -0.01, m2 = -0.09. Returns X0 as -0.08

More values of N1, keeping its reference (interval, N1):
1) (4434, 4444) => 25.9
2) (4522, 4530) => 8.3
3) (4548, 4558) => 7.4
